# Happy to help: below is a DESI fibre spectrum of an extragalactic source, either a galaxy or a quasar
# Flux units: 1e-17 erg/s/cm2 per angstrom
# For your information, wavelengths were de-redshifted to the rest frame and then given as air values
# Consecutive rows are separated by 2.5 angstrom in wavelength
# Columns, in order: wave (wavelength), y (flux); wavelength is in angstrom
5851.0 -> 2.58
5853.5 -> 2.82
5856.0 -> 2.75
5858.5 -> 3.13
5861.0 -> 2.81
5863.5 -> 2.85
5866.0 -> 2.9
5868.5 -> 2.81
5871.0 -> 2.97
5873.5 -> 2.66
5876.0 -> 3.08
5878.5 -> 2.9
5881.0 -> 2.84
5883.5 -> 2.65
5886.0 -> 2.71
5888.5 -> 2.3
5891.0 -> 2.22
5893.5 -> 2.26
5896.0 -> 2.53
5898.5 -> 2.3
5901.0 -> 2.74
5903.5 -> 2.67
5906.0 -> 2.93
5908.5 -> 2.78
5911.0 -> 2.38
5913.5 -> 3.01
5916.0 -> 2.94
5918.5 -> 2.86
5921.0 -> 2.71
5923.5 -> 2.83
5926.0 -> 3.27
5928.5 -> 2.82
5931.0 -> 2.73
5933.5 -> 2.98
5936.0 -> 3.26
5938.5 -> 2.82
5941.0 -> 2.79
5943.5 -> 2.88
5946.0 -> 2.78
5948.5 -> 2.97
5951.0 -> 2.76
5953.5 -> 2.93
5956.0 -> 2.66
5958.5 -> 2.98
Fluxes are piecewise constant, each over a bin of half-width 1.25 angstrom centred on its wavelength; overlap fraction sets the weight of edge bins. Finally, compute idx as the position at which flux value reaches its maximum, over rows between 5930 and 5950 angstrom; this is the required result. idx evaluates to 5936.0 angstrom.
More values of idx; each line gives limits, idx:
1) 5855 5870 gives 5858.5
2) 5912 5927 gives 5926.0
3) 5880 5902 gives 5881.0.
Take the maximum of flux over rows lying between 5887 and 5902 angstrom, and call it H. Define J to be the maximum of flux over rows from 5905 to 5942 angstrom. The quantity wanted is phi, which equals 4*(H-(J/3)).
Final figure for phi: 6.6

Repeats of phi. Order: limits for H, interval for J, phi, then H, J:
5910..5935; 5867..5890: 9.0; 3.27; 3.08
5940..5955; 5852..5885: 7.7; 2.97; 3.13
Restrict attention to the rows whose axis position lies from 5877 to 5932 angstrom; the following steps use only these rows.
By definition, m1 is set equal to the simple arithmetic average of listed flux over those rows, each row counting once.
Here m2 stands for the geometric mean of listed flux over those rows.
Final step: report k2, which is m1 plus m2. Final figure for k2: 5.4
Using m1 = 2.70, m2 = 2.69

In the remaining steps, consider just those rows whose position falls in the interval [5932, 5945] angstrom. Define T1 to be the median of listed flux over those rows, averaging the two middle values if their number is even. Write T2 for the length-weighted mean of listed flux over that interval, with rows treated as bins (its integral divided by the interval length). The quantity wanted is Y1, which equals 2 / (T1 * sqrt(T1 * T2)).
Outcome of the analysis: 0.239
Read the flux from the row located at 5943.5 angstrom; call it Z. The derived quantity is 2.88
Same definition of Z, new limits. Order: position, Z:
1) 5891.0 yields 2.22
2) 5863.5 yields 2.85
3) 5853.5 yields 2.82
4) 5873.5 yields 2.66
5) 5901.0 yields 2.74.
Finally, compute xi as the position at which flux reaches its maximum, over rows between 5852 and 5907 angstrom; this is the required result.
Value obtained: 5858.5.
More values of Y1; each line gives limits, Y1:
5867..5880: 0.238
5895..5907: 0.283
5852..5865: 0.249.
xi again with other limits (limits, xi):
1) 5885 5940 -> 5926.0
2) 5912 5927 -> 5926.0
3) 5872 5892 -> 5876.0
